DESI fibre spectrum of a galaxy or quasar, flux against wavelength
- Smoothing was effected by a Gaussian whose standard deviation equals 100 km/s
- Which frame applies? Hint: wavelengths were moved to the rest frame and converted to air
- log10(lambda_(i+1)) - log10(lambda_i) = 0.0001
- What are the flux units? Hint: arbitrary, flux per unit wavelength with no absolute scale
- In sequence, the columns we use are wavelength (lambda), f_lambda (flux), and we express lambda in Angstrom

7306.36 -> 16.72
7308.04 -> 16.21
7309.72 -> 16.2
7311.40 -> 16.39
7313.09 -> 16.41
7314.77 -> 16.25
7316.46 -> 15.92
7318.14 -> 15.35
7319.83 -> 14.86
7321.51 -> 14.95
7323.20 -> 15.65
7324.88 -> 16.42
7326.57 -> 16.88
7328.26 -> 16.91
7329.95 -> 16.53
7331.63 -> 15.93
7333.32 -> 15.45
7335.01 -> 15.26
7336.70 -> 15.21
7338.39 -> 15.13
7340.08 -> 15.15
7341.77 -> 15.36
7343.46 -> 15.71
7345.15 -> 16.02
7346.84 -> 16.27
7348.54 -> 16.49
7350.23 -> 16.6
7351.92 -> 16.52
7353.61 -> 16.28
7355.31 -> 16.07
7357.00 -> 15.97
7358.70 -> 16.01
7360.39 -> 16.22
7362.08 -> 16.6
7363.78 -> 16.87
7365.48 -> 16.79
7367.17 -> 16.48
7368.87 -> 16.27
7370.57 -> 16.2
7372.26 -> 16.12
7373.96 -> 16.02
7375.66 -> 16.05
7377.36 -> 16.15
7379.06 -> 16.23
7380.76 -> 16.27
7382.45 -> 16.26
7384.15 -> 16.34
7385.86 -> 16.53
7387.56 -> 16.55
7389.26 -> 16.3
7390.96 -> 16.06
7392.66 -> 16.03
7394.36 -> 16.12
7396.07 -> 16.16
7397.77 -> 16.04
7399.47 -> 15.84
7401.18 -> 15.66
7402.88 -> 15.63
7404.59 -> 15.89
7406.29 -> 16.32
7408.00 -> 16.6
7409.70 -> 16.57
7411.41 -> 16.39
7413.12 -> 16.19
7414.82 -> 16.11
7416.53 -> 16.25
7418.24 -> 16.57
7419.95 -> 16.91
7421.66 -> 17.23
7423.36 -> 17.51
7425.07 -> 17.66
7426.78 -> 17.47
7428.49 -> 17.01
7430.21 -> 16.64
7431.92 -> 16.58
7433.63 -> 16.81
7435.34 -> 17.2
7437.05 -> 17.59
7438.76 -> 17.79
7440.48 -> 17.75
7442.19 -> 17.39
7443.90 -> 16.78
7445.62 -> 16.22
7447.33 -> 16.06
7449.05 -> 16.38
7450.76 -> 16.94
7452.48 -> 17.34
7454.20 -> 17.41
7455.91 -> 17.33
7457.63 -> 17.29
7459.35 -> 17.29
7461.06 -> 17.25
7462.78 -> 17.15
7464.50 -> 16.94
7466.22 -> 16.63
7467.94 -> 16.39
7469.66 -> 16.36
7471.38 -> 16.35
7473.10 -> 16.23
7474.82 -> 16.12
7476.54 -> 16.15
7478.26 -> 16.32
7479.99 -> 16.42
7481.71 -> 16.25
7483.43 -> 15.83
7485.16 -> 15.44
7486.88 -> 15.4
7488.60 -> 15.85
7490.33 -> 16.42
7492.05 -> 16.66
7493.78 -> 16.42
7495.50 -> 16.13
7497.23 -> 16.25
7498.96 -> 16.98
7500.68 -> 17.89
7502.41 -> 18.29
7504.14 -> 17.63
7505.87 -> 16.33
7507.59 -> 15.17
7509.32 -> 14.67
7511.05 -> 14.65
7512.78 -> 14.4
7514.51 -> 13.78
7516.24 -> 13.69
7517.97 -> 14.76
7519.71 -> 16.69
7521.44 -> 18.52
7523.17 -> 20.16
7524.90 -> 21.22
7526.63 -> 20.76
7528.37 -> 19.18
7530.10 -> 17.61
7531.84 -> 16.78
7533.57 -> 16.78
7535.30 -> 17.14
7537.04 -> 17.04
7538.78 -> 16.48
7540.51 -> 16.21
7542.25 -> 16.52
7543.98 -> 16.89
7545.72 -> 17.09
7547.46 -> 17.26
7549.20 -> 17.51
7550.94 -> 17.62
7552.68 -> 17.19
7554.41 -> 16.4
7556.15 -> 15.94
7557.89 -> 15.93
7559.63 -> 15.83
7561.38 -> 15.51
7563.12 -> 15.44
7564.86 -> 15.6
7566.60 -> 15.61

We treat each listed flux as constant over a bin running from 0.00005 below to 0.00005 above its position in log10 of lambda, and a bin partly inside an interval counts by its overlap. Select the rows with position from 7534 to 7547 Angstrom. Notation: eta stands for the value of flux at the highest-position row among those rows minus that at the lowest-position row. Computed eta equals -0.05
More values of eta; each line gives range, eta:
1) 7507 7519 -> -0.41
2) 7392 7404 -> -0.40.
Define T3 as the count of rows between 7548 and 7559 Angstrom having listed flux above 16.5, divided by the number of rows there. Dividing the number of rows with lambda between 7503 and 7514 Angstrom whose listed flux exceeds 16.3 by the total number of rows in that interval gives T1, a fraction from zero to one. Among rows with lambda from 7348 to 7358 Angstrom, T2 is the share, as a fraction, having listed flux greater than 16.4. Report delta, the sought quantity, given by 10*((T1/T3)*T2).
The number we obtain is 3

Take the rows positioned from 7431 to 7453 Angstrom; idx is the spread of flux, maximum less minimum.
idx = 1.73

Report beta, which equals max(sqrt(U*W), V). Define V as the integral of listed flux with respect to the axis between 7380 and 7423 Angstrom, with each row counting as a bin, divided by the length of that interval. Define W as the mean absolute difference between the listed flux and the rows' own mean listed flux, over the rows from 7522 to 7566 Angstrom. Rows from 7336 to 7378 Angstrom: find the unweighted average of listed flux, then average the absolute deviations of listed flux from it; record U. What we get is 16.3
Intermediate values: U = 0.35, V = 16.3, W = 1.1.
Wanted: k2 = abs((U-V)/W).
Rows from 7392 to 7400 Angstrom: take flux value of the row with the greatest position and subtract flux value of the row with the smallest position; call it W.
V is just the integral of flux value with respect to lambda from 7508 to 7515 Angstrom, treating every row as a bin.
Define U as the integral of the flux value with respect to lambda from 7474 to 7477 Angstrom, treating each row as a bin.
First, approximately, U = 48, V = 101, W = -0.19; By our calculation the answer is 278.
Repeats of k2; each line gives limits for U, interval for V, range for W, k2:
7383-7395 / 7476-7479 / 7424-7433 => 136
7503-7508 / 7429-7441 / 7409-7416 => 267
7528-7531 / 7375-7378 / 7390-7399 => 322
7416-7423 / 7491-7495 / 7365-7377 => 70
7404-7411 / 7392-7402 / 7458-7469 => 50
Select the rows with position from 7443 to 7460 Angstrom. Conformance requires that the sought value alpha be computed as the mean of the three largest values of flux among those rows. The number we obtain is 17.4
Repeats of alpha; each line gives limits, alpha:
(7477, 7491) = 16.4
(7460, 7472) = 17.1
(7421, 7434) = 17.5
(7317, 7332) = 16.8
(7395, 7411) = 16.5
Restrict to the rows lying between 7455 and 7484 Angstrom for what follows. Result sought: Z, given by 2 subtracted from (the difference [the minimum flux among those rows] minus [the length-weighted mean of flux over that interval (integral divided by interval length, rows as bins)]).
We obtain -2.79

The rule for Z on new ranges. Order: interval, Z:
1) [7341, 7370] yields -2.91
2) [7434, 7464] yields -3.06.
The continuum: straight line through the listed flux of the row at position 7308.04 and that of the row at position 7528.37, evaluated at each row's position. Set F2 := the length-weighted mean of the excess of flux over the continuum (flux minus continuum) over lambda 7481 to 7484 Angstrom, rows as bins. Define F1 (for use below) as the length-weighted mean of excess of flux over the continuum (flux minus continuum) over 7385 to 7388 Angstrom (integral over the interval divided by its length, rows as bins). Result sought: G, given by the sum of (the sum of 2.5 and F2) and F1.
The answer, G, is -0.7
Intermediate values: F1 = -0.7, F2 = -2.5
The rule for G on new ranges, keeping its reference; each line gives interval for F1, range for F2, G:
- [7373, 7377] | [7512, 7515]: -3.4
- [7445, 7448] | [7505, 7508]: -2.5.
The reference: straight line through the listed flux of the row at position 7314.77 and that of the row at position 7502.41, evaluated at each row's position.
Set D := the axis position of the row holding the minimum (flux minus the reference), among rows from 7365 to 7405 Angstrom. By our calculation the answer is 7402.88 Angstrom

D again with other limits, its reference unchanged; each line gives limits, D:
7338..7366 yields 7338.39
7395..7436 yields 7402.88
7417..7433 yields 7431.92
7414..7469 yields 7447.33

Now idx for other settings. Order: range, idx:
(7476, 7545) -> 7.53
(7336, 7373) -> 1.74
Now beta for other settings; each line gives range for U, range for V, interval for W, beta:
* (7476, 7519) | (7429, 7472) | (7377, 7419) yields 17.0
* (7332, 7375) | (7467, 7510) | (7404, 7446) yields 16.3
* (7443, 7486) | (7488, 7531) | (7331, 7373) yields 16.8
